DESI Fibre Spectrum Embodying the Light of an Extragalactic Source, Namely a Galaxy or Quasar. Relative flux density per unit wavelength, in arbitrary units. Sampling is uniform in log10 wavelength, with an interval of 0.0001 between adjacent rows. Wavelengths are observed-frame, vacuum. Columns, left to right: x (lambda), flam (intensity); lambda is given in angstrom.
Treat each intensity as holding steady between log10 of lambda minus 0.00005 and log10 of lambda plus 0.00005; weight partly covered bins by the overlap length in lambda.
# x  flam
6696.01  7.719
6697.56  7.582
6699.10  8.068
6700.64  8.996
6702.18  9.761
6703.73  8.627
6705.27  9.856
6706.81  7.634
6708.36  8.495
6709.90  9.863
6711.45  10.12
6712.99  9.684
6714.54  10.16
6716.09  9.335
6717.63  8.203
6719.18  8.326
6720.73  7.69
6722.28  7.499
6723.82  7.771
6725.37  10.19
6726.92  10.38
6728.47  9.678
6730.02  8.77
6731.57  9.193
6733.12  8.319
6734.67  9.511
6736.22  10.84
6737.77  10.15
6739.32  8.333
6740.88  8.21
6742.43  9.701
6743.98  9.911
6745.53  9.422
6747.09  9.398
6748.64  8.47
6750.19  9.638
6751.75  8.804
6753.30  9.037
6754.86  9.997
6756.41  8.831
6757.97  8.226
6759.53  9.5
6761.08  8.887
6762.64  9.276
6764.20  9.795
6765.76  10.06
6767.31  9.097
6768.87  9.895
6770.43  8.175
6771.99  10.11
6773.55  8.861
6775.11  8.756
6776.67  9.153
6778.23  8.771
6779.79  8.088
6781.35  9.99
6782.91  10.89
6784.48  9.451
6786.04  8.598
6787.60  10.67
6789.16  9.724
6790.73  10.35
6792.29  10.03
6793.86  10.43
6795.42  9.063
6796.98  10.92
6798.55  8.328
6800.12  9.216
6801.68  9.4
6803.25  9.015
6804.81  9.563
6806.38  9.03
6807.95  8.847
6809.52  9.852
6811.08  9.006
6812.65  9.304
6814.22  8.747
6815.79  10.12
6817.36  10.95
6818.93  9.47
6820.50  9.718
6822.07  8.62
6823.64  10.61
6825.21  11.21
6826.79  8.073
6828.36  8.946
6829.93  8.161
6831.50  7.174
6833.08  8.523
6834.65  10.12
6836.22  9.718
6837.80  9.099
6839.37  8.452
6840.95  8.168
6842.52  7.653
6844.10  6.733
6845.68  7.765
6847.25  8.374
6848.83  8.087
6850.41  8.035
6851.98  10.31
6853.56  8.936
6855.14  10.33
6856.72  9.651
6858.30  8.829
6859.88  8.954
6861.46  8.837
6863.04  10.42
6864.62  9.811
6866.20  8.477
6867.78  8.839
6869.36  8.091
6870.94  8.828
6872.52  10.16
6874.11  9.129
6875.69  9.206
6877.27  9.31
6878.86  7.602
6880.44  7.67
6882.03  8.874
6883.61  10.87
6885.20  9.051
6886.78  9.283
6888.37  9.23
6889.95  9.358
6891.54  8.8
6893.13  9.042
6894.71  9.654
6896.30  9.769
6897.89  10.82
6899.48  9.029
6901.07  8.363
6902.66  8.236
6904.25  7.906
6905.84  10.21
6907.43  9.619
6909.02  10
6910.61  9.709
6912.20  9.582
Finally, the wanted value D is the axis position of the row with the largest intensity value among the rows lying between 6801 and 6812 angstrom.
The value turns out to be 6809.52 angstrom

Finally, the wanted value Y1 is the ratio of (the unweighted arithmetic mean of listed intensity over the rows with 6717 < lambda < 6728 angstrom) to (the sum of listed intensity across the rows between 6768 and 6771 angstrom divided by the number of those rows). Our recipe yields 0.95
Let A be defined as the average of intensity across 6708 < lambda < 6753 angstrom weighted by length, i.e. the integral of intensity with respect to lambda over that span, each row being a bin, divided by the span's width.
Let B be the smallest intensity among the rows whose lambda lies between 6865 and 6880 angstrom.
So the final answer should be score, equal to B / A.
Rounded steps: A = 9.18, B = 7.602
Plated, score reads 0.828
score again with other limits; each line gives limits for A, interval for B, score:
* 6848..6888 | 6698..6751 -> 0.824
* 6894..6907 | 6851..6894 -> 0.822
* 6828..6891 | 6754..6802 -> 0.911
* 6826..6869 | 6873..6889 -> 0.869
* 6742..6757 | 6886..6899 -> 0.944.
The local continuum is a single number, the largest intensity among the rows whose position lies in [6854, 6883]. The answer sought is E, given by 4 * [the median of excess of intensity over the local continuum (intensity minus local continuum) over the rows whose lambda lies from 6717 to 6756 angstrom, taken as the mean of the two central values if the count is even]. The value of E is -4.9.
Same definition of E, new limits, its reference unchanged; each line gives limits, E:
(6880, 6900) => -4.8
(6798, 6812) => -5.6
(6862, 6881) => -5.7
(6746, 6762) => -5.8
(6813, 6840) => -5.3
